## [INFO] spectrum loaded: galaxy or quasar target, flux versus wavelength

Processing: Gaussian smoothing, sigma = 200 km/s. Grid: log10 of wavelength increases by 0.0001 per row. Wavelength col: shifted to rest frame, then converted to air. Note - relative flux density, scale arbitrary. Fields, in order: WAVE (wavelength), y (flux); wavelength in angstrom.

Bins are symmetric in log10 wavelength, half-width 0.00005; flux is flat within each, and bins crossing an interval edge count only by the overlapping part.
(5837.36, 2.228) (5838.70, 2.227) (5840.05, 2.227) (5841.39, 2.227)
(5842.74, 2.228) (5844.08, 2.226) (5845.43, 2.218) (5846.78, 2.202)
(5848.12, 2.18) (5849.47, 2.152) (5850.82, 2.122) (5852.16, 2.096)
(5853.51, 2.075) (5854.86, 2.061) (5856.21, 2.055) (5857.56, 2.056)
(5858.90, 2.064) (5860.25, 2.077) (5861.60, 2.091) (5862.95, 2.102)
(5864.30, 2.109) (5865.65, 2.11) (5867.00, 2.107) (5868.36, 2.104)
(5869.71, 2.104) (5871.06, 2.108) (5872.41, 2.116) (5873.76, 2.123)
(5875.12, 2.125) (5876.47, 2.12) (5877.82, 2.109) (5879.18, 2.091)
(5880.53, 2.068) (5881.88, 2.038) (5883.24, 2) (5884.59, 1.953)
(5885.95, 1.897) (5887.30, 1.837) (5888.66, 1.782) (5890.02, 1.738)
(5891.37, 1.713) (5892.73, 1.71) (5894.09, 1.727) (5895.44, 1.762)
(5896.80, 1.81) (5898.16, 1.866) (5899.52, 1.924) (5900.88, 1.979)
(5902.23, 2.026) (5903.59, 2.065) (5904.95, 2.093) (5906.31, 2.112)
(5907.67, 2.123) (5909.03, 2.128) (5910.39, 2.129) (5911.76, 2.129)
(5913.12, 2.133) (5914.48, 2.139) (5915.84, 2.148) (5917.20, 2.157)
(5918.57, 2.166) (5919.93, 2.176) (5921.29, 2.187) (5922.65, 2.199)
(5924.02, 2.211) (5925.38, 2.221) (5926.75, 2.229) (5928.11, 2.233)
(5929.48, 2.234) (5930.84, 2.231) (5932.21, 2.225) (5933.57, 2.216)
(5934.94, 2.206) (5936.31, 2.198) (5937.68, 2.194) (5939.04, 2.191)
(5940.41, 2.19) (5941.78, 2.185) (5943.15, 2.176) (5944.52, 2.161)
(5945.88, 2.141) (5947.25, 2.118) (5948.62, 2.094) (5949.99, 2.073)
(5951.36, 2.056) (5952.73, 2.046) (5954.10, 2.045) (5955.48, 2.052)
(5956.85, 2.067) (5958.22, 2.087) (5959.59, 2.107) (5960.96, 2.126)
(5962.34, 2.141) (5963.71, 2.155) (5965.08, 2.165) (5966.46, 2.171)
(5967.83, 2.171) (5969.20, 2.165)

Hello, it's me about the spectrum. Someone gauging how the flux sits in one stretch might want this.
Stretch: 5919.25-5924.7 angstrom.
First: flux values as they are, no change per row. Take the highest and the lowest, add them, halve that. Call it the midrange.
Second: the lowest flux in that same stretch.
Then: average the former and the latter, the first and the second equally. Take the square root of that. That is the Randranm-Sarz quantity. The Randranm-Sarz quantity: 1.48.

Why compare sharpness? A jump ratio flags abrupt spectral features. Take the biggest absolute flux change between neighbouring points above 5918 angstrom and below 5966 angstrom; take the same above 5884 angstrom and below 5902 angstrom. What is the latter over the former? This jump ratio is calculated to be 2.50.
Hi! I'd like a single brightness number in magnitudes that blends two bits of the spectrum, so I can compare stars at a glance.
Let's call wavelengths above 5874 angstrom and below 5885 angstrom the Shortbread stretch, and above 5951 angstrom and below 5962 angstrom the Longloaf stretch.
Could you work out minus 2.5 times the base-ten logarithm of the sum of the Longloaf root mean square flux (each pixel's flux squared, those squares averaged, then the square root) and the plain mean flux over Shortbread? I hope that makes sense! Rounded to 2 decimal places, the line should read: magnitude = -1.54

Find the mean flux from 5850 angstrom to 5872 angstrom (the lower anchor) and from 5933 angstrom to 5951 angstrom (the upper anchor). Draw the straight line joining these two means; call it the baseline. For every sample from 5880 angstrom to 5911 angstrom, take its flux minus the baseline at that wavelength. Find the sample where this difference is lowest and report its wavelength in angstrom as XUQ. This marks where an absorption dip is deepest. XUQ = 5892.73 angstrom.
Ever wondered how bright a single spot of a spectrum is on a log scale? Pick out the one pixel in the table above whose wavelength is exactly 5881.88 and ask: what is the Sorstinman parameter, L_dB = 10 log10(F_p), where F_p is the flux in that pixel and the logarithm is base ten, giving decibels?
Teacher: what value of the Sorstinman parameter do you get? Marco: 3.1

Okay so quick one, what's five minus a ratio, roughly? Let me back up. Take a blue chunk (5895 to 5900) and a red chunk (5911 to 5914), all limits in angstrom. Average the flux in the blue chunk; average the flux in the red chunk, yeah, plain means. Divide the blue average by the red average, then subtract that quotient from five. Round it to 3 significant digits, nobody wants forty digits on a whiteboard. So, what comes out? 4.14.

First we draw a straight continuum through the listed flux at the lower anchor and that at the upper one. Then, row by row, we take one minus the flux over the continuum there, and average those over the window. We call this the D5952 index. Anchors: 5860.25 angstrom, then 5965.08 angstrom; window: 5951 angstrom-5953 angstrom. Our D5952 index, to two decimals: 0.05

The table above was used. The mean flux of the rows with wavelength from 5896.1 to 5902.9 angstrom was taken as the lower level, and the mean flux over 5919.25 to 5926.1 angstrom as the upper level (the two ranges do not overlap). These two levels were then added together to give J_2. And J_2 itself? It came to 4.12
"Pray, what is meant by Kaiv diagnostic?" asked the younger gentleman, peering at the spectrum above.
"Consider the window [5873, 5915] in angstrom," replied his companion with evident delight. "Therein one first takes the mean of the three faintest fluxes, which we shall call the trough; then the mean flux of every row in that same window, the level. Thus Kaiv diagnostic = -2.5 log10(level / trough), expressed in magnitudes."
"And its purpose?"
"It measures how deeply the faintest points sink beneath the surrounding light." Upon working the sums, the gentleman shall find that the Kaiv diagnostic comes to -0.156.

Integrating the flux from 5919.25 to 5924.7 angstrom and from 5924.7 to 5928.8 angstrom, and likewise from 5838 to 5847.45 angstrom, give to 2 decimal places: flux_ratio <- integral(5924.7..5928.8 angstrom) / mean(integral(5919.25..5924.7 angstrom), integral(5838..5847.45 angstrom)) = 0.55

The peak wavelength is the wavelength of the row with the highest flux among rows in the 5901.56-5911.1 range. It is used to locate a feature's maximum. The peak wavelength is 5910.39 angstrom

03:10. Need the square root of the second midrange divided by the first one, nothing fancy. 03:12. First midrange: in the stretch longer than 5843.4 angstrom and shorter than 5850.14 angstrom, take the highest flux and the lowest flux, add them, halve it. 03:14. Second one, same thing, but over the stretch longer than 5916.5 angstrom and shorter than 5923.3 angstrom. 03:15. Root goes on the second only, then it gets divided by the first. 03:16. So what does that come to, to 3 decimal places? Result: 0.674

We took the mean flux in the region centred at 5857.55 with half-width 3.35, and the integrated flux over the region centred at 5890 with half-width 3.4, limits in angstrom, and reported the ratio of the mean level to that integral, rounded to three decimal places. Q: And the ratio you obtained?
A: 0.173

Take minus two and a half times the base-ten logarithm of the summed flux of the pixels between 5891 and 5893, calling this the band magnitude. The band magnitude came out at -1.34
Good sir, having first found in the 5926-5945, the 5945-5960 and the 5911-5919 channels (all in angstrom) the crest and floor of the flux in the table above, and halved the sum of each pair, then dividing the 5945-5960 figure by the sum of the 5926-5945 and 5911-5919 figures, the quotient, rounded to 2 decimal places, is 0.48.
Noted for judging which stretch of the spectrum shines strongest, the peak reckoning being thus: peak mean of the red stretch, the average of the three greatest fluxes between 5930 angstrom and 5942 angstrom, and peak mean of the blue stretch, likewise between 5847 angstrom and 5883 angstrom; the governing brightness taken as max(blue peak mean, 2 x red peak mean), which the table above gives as 4.45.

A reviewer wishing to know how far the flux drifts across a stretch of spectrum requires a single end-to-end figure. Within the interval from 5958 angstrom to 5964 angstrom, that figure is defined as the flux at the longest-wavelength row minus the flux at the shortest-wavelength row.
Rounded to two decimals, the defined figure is 0.07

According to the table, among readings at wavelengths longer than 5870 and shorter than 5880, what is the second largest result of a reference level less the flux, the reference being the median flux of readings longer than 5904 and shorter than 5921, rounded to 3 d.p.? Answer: 0.023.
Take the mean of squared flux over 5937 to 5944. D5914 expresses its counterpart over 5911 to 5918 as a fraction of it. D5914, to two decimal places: 0.96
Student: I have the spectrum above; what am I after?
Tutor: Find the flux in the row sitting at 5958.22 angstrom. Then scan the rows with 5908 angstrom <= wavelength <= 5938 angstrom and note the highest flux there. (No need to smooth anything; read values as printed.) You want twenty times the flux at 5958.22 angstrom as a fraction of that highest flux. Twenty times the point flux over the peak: 18.7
